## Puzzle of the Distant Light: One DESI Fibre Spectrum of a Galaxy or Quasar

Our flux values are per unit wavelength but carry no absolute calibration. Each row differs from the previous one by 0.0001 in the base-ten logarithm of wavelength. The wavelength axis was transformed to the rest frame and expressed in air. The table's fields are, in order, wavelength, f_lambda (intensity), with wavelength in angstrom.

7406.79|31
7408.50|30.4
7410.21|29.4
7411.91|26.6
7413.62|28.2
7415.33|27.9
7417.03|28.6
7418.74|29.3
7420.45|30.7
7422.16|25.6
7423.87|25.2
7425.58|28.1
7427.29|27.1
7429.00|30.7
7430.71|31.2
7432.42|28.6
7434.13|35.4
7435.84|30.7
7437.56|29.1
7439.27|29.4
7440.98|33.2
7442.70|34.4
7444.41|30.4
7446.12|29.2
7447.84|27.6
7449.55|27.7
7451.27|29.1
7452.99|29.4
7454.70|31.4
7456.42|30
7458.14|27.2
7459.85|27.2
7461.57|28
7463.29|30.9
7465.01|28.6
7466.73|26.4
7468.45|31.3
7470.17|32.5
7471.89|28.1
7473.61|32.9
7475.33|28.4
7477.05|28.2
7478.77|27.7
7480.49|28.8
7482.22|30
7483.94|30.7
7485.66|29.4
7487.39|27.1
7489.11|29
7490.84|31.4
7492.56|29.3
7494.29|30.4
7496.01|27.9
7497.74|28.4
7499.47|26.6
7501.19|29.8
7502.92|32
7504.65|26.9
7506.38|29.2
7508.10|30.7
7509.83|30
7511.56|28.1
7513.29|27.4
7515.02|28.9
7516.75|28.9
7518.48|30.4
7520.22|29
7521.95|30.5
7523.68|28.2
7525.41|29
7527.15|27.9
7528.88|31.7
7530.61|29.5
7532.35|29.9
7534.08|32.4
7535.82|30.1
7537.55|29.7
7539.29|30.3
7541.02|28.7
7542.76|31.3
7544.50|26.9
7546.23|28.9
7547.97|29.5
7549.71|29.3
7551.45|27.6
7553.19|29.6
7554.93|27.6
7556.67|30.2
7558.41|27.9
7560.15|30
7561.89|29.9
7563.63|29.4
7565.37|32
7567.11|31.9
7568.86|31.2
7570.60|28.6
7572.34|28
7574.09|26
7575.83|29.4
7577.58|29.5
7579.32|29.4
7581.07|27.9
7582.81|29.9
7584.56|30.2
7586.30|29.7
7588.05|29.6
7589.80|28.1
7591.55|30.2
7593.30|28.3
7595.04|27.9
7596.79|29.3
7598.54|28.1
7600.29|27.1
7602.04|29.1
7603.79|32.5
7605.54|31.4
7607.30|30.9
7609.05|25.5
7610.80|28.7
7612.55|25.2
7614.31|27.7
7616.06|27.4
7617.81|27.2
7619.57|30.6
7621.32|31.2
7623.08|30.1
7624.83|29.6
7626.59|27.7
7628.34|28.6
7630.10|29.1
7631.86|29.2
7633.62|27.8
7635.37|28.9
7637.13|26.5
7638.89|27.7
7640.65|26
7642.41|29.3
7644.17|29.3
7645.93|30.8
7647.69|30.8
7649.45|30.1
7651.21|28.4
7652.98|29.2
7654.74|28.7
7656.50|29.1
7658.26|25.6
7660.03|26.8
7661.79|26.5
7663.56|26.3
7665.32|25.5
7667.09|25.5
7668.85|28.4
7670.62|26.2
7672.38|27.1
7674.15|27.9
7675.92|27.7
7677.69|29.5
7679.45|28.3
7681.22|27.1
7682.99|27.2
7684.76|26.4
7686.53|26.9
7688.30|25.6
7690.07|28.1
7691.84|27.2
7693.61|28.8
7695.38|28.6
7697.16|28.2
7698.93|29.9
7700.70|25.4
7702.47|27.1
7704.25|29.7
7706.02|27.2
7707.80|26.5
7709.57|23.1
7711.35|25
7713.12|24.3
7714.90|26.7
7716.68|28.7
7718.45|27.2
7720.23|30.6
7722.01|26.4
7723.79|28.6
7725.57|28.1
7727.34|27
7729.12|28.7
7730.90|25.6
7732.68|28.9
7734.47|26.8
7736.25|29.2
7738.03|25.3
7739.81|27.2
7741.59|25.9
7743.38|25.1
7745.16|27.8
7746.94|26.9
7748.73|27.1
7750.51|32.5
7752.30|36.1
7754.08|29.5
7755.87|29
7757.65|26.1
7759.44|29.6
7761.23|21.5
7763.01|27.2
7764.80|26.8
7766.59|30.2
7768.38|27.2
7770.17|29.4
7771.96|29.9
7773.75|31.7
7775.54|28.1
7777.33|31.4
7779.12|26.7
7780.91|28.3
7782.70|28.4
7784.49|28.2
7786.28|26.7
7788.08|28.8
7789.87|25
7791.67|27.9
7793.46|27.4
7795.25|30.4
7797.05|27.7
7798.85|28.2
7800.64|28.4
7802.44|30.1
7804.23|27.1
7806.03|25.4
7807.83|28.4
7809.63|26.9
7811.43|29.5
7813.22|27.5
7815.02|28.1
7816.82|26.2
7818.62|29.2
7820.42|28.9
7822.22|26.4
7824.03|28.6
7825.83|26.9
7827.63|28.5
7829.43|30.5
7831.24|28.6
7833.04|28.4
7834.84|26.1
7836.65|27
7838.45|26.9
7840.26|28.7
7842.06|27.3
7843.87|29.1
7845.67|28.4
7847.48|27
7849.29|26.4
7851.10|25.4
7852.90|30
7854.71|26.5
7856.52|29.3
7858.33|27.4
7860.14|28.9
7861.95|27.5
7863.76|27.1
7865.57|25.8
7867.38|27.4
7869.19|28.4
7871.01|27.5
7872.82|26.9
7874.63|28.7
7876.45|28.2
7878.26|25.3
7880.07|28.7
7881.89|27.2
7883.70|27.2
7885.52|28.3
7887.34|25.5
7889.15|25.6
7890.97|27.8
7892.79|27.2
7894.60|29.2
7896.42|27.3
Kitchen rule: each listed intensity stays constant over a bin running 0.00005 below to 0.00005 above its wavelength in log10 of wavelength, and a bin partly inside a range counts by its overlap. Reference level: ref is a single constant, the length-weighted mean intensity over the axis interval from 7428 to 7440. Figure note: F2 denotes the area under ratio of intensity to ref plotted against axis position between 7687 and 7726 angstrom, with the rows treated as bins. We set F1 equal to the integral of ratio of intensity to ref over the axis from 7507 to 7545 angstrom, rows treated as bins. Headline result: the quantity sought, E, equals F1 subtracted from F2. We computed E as -1.9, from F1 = 36.6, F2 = 34.7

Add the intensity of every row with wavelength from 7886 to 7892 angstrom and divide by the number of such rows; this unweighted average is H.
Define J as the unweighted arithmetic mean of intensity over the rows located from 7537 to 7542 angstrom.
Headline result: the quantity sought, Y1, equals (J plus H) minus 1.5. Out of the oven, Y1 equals 54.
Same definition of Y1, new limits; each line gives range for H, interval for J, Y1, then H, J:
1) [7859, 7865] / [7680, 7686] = 53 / 27.8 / 26.90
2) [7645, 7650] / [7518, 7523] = 59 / 30.6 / 29.97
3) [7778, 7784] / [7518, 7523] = 56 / 27.8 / 29.97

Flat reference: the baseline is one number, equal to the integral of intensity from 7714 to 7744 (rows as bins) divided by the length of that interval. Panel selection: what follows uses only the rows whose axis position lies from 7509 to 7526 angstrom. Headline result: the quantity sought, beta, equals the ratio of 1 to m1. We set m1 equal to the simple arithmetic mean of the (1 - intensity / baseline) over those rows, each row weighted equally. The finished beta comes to -17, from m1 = -0.06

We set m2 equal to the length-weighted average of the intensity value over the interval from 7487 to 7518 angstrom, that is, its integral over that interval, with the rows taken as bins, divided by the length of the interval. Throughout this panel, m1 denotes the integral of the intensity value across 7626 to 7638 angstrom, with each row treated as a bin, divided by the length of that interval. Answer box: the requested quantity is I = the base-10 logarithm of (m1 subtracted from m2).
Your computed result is -0.11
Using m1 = 28.3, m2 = 29.1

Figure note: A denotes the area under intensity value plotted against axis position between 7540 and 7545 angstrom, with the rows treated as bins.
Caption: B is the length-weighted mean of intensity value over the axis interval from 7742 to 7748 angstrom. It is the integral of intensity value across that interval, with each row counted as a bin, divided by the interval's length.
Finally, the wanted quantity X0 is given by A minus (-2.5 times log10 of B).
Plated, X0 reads 149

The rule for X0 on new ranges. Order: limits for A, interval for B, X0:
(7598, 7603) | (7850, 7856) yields 144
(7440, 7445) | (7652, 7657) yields 167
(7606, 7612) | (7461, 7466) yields 174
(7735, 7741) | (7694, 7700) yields 167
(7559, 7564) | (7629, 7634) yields 152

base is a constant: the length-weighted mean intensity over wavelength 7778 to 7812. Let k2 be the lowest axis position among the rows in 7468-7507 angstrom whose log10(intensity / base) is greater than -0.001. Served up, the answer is 7468.45 angstrom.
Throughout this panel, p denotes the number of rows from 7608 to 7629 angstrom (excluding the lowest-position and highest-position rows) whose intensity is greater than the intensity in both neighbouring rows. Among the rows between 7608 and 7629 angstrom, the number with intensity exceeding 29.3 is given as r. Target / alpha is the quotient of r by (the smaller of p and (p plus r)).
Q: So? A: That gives 1.3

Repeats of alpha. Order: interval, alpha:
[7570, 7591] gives 3.5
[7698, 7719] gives 0.7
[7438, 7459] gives 3.5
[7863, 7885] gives 0.0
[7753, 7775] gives 2.0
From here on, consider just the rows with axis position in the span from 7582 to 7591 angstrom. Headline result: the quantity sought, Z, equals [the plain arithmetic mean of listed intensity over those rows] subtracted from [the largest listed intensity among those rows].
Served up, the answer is 0.7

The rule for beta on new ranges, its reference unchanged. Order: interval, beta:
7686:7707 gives -91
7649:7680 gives -155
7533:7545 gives -11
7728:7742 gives 123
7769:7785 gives -16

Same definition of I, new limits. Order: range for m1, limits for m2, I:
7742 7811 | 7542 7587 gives 0.03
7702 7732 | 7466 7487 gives 0.38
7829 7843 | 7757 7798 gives -0.72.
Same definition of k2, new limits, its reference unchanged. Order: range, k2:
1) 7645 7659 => 7645.93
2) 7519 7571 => 7520.22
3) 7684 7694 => 7690.07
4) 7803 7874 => 7807.83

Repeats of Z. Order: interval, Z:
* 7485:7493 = 2.2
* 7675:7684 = 1.5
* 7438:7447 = 3.1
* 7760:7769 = 3.6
